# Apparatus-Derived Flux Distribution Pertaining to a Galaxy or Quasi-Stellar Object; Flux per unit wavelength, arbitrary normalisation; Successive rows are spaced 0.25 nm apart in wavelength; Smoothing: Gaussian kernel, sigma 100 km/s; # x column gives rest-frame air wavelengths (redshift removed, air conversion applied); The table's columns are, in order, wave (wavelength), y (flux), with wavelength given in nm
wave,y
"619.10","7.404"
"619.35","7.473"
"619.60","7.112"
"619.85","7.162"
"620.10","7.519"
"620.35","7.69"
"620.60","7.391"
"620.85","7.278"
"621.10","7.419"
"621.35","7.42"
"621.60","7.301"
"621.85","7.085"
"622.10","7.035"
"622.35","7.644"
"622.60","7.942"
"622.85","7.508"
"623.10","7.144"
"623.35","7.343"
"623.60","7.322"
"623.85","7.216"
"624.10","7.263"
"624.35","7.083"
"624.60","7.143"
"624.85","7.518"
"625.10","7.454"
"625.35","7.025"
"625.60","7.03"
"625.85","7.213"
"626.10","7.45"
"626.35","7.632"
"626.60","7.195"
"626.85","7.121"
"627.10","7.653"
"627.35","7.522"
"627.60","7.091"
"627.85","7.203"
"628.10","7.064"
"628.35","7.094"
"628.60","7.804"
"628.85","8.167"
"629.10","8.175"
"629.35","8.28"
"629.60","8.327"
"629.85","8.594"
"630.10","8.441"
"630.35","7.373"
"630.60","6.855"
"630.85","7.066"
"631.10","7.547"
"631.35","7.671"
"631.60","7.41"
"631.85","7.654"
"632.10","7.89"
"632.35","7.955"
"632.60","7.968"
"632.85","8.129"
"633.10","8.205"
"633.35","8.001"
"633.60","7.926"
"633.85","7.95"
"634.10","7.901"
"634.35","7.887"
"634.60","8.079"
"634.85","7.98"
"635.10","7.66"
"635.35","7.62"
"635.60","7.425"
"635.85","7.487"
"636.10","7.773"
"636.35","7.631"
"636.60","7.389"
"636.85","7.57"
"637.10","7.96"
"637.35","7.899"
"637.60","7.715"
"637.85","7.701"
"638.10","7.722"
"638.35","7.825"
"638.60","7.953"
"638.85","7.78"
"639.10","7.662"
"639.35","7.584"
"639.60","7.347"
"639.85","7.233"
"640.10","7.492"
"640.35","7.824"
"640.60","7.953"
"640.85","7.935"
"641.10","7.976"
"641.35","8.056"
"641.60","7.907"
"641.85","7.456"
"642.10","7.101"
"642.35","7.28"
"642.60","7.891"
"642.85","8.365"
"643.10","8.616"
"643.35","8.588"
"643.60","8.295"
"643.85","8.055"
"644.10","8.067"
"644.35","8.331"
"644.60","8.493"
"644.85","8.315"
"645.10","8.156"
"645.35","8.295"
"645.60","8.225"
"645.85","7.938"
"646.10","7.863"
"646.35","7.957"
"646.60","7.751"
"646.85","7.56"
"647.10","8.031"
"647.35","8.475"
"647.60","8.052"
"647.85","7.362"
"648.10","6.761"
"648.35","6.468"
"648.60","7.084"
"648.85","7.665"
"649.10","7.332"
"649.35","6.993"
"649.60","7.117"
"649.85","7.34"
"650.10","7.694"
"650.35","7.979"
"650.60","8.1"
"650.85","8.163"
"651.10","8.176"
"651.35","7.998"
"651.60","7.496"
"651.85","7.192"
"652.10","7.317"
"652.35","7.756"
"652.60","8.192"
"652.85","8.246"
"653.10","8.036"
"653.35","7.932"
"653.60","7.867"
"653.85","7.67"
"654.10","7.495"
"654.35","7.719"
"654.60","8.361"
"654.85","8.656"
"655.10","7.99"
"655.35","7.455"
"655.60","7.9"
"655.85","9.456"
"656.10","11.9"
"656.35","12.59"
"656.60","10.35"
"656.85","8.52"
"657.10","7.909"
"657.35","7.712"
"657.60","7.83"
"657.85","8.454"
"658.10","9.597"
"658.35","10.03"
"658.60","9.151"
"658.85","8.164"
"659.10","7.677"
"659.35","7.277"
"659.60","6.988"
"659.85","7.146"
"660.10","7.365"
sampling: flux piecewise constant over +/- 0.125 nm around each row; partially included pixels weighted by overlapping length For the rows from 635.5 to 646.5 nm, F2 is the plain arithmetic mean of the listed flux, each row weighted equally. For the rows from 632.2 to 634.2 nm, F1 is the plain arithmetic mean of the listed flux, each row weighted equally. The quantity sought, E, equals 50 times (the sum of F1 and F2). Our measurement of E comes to 793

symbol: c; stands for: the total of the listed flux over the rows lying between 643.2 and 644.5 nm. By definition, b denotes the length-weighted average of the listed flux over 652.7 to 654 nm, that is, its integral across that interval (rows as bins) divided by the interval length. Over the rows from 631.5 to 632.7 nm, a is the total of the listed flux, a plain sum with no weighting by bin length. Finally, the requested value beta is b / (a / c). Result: 8.4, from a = 38.9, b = 7.9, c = 41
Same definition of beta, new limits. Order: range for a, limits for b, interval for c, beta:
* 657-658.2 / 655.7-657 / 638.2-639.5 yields 9.8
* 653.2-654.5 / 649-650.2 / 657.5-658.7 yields 8.5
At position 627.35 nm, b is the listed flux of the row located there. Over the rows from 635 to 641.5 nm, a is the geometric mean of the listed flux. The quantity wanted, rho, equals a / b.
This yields 1.02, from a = 7.70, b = 7.522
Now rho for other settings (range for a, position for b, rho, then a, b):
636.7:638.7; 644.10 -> 0.97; 7.79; 8.067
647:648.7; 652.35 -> 0.96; 7.43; 7.756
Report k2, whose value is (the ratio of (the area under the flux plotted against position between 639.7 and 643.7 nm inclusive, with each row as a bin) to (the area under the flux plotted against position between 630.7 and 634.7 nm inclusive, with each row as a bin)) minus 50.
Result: -49.0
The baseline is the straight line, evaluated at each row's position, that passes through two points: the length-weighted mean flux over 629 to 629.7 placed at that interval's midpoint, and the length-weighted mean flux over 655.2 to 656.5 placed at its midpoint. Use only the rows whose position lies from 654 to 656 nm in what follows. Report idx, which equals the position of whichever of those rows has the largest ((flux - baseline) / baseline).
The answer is 655.85 nm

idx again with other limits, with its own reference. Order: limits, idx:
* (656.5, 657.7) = 656.60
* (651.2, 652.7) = 652.60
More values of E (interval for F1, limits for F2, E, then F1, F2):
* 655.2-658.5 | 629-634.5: 854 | 9.21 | 7.87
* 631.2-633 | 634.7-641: 775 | 7.81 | 7.68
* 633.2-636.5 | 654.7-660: 825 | 7.79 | 8.70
